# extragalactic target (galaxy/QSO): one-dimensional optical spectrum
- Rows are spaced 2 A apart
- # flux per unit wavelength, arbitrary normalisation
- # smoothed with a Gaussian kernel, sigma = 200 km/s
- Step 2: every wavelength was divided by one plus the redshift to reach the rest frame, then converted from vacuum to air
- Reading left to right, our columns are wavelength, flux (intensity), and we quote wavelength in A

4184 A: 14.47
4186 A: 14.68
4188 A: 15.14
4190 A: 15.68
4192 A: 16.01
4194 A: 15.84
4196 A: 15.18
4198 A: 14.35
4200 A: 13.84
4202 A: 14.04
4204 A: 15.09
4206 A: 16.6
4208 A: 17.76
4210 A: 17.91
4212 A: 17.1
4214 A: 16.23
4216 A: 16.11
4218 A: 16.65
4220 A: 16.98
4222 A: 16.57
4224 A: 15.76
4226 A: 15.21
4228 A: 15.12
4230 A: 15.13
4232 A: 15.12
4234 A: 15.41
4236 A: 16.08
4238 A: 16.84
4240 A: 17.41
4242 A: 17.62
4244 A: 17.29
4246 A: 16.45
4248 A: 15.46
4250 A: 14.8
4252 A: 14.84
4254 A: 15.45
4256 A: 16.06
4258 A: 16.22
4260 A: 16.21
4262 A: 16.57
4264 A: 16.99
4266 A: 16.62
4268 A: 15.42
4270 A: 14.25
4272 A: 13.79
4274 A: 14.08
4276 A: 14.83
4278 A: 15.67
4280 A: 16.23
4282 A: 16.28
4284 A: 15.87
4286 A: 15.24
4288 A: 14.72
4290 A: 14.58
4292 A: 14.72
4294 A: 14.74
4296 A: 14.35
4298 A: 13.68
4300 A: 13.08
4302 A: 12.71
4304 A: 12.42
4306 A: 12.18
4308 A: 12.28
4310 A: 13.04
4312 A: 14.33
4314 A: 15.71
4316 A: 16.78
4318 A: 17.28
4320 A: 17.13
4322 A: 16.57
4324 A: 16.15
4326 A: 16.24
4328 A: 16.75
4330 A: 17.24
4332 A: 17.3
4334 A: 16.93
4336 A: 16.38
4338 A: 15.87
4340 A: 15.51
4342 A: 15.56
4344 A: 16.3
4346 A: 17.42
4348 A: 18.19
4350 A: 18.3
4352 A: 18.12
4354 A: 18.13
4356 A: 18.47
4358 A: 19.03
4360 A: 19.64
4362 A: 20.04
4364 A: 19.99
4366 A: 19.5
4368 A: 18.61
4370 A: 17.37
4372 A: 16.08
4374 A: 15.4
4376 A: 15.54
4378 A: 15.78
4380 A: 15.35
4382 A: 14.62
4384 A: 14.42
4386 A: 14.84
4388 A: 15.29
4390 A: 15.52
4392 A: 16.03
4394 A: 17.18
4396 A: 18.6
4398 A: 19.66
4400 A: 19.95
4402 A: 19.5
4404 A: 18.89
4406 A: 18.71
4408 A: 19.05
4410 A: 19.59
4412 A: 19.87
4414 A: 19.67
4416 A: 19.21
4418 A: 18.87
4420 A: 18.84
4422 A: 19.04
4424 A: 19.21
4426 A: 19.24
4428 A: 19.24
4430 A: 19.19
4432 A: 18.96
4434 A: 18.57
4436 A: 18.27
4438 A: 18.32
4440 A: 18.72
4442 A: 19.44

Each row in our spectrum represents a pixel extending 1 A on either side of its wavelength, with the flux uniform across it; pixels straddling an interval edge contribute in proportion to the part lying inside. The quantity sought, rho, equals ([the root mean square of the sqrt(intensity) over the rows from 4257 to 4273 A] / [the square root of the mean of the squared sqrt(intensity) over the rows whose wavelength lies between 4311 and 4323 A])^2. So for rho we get 0.97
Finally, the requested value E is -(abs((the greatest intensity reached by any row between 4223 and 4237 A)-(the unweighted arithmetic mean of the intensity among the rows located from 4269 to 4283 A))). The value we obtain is -1.1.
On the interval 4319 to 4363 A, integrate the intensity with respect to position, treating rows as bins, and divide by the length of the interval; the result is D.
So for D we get 17.3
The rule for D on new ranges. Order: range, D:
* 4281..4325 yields 14.7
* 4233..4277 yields 15.8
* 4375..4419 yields 17.6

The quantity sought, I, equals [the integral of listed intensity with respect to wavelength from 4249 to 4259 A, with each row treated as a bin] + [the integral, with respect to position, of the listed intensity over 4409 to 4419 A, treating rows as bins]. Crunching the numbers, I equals 349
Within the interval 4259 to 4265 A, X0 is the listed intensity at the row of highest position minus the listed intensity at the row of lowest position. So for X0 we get 0.8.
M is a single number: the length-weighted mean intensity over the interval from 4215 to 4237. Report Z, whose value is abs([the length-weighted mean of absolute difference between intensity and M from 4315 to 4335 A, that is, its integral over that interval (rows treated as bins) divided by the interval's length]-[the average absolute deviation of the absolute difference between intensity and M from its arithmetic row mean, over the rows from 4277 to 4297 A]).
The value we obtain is 0.57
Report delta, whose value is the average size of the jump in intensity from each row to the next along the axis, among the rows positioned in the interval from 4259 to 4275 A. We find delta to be 0.61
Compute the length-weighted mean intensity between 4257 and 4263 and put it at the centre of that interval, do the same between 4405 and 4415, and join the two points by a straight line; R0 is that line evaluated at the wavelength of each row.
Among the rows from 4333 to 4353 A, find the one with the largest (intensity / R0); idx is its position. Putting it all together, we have 4350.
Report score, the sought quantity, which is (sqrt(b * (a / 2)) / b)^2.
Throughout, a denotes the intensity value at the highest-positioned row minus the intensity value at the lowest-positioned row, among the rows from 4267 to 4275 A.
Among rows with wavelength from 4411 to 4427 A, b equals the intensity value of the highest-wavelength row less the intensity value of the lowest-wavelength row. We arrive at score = 1.1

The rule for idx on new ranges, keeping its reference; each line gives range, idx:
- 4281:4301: 4282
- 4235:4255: 4242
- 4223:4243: 4242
